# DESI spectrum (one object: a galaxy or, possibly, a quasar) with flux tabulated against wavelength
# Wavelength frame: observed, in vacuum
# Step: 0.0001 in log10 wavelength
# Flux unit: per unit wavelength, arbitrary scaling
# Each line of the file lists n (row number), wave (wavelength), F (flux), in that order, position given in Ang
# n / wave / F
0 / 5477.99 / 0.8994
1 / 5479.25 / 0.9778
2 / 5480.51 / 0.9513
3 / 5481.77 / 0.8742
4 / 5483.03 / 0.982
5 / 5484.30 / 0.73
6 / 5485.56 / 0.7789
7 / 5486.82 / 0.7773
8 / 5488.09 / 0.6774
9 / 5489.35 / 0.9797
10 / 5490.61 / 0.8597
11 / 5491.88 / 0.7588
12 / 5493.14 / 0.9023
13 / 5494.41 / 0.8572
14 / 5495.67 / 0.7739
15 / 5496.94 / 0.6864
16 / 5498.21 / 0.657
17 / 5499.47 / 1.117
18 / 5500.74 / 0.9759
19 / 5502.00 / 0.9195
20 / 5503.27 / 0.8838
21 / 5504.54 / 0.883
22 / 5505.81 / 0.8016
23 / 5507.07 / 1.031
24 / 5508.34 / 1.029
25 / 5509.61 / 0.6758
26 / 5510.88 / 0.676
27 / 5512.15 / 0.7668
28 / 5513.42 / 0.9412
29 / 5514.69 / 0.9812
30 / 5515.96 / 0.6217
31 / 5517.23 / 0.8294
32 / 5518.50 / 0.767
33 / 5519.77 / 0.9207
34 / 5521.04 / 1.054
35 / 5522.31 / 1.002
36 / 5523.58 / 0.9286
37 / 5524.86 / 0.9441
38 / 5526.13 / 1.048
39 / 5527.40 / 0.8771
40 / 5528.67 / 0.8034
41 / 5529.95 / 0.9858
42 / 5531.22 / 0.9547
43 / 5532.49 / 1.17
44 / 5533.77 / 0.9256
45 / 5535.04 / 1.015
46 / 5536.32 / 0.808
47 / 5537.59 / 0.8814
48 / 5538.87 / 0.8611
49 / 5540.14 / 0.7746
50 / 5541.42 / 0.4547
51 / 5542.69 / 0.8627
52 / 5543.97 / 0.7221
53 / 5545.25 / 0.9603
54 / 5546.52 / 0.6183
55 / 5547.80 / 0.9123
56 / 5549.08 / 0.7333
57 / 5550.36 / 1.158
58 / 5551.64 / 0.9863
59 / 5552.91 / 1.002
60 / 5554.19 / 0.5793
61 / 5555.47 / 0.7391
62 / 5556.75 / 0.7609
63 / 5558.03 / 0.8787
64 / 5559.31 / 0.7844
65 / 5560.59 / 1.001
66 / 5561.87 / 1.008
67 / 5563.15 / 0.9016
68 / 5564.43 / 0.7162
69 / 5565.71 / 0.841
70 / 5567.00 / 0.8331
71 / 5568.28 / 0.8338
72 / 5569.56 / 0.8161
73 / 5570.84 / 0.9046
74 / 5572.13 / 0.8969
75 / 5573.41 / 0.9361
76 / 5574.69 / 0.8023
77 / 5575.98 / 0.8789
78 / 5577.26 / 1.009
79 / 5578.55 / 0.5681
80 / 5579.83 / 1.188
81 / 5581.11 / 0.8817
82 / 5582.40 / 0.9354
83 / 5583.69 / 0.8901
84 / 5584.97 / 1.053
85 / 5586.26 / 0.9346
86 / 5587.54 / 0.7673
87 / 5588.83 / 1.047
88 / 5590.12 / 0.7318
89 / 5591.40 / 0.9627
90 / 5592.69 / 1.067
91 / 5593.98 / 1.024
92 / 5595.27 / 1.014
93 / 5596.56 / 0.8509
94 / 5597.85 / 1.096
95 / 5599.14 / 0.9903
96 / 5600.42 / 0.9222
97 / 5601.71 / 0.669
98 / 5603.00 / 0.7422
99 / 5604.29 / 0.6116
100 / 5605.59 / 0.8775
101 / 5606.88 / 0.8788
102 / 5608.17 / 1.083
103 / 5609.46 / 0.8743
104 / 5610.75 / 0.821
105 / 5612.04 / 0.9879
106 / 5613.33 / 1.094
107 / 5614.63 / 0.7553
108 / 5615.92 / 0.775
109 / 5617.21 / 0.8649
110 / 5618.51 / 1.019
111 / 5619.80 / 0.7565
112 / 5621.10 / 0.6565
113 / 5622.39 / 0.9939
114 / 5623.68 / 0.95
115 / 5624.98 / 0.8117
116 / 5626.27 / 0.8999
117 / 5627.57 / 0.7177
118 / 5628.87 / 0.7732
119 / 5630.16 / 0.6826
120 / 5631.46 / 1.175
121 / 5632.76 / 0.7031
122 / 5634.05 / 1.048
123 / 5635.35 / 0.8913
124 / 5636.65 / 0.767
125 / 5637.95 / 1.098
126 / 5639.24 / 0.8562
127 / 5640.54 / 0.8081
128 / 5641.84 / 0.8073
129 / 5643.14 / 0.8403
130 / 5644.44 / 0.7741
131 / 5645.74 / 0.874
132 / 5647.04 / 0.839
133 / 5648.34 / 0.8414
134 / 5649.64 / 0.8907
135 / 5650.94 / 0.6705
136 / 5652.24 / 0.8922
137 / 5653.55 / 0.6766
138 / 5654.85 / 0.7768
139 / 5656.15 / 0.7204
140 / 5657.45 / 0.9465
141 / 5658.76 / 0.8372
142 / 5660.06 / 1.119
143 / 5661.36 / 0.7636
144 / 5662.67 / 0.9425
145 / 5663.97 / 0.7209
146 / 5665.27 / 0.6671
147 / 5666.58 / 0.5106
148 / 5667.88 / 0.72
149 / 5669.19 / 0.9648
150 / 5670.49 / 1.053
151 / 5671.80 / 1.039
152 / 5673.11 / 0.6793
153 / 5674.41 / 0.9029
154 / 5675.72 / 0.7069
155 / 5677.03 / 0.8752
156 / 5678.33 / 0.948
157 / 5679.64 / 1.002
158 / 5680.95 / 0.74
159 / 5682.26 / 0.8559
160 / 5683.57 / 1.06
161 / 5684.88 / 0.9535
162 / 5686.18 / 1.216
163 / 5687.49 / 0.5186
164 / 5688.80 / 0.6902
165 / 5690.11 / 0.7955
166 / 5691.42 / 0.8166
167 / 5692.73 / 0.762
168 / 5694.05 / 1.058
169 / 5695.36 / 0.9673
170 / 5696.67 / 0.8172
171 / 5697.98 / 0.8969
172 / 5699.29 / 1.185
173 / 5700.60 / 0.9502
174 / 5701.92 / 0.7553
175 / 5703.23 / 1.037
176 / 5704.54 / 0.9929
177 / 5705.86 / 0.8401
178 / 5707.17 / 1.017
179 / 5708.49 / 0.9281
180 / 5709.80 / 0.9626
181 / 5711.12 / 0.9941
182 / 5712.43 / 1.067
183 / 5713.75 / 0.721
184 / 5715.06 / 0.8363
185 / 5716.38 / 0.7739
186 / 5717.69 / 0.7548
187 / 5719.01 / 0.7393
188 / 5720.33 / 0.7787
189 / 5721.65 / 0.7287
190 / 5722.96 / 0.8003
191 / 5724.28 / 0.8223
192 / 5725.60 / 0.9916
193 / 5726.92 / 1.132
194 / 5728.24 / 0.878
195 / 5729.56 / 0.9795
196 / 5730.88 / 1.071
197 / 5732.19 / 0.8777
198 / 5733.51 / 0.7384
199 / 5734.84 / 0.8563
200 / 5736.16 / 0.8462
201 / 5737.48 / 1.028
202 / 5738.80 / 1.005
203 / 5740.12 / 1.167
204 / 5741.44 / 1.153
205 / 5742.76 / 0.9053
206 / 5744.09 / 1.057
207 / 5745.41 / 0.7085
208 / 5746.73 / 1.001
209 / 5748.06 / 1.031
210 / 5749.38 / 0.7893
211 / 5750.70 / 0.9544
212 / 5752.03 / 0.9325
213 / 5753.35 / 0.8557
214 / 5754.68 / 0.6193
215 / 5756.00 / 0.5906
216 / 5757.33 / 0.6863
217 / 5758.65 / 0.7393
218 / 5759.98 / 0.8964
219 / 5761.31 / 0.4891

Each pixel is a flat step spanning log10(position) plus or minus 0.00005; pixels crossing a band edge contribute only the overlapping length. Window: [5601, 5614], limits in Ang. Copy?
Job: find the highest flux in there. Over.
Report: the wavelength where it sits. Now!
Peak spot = 5613.33 Ang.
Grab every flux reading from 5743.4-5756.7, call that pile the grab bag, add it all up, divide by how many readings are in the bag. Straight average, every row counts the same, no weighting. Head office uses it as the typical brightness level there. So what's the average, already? 0.85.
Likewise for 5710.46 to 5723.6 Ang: 0.82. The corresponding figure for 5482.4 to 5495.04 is 0.83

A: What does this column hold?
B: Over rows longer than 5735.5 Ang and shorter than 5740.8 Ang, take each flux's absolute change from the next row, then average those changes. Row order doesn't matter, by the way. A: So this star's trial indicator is 0.12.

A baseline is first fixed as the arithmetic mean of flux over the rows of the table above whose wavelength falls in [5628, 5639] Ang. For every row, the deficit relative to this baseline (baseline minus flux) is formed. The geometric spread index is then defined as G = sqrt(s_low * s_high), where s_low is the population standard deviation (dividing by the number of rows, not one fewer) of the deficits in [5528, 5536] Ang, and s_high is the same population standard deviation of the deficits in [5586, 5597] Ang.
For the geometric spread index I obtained 0.113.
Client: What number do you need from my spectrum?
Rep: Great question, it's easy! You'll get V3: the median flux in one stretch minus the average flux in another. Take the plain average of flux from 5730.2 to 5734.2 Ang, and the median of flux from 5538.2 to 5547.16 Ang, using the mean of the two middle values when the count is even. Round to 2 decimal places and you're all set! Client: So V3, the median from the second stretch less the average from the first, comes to -0.12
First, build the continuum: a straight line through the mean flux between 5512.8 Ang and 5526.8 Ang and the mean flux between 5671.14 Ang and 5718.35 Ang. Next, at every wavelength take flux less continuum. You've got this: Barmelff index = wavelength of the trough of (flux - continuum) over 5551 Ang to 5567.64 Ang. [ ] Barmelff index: 5554.19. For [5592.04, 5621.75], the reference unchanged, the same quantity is 5604.29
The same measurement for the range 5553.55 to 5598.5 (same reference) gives 5578.55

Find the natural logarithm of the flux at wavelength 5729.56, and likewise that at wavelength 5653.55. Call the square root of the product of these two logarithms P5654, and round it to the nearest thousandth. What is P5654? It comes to 0.090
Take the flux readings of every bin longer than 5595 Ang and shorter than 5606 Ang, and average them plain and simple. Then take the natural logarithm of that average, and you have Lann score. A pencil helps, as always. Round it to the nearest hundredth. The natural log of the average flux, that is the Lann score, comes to -0.15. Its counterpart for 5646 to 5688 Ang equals -0.17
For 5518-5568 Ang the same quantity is -0.13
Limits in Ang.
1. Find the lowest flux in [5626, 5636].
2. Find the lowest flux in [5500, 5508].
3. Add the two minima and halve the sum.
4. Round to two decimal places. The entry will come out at 0.74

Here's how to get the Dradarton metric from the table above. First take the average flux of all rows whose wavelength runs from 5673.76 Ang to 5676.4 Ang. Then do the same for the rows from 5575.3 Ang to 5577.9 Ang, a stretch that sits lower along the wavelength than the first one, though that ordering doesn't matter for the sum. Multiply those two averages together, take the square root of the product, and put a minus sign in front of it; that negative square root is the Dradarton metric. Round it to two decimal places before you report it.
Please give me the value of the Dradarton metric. -0.87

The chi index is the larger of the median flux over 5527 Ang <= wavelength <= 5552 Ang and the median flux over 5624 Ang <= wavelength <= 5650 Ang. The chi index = 0.879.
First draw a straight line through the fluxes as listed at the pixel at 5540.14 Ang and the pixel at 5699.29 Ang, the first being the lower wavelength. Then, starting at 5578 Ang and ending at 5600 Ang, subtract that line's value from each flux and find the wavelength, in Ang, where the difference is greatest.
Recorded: 5579.83 Ang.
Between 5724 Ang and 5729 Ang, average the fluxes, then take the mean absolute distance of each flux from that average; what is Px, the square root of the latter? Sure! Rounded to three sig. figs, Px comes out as 0.325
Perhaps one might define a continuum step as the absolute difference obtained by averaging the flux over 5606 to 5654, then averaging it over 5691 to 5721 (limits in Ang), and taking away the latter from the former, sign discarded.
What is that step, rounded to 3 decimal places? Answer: 0.037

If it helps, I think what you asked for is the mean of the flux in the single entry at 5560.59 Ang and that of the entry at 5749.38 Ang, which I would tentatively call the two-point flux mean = 0.90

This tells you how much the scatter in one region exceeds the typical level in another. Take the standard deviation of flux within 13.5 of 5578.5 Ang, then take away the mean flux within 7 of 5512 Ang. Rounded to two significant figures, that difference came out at -0.70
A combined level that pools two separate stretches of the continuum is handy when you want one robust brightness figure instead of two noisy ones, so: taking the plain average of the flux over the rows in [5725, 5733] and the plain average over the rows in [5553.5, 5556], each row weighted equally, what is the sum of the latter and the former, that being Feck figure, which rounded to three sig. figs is 1.65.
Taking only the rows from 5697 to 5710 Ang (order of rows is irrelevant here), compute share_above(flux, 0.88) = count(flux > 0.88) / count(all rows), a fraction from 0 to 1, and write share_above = 0.80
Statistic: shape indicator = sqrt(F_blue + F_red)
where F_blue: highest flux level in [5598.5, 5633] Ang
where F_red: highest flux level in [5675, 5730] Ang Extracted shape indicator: 1.55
